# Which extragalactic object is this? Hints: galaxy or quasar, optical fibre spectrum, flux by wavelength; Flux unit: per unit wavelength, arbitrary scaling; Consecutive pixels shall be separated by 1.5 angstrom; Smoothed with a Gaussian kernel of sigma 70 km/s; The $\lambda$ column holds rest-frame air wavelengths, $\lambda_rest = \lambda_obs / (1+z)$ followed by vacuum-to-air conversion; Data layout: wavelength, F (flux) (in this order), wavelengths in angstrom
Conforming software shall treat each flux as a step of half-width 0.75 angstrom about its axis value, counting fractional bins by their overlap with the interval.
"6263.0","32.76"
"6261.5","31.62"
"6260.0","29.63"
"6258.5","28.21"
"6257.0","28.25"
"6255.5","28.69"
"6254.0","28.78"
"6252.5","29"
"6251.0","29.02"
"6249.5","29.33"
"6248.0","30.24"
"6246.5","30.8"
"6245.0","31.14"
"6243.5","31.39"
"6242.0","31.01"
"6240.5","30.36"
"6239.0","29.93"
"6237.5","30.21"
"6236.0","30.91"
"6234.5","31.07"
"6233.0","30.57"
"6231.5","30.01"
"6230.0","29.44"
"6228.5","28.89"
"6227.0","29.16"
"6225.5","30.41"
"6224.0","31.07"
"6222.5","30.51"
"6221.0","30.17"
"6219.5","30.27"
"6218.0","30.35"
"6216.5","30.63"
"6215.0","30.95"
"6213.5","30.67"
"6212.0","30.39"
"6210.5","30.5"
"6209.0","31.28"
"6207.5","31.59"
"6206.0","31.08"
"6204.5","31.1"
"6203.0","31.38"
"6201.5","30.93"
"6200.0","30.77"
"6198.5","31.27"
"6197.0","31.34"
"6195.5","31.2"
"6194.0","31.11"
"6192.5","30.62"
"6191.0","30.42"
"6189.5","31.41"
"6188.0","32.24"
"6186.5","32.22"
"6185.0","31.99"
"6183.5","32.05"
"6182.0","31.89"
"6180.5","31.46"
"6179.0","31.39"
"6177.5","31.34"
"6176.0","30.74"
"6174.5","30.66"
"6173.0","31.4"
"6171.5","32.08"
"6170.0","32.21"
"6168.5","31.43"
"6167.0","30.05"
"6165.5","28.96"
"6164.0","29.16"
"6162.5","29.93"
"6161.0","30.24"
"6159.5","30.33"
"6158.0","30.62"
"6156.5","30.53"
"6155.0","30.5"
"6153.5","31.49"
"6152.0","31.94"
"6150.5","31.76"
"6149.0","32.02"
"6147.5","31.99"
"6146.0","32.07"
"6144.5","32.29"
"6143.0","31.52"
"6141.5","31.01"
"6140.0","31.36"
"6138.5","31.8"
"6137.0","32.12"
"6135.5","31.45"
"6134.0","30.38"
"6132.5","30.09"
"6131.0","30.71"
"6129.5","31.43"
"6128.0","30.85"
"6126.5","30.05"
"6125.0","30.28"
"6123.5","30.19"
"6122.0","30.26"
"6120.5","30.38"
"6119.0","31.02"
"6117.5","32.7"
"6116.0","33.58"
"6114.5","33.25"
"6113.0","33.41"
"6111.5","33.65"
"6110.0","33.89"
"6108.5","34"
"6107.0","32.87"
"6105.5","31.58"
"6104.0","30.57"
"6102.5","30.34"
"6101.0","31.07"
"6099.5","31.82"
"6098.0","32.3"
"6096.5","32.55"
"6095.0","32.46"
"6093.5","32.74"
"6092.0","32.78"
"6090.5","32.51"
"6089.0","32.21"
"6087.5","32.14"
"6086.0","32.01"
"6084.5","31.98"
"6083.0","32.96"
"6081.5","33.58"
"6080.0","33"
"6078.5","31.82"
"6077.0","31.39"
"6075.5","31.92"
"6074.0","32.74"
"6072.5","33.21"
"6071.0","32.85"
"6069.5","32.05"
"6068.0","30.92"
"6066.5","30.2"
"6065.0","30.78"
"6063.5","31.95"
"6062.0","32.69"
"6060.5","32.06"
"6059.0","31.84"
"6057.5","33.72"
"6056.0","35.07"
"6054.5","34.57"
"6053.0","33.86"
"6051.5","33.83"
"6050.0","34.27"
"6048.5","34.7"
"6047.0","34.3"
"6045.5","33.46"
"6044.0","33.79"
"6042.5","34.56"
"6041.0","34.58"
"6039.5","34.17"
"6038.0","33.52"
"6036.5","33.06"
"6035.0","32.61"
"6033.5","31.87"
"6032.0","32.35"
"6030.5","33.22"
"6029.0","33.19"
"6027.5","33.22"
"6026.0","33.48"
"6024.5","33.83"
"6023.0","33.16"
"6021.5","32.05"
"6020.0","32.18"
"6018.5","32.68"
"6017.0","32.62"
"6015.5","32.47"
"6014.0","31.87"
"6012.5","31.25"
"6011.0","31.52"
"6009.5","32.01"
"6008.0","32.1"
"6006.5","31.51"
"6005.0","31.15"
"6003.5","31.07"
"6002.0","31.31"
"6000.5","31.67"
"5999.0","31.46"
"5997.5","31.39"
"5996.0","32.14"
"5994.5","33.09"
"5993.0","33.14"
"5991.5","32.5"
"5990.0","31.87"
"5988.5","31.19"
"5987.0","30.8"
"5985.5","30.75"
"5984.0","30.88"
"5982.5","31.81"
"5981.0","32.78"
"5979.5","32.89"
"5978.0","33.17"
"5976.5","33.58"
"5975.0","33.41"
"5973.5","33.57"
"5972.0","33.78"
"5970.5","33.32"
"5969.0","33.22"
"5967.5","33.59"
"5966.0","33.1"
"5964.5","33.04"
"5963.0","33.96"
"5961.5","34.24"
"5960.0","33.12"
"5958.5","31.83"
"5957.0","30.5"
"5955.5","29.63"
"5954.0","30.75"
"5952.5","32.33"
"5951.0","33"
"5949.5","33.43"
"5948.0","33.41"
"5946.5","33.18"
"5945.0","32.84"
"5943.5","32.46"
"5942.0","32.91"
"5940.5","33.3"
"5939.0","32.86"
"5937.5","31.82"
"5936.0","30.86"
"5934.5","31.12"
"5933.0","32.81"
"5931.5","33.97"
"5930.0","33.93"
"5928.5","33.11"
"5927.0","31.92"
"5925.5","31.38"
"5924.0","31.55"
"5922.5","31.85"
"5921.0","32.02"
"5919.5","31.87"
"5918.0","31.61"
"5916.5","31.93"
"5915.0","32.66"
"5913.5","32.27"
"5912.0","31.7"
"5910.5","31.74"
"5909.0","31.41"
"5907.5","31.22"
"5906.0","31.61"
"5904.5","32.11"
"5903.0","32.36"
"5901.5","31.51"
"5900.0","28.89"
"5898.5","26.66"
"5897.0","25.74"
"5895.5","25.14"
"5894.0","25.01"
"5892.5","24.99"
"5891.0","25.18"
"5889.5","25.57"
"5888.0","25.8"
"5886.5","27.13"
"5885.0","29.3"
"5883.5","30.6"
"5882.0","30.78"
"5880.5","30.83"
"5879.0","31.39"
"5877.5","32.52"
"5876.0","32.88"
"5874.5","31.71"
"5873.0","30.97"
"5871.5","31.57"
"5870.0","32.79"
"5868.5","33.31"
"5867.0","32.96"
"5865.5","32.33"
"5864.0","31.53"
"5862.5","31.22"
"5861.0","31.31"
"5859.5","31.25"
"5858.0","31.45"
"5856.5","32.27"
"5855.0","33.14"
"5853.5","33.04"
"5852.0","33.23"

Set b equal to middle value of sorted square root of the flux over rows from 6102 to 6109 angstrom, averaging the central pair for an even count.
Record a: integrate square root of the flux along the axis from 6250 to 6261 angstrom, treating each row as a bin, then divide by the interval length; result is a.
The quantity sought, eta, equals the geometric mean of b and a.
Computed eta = 5.49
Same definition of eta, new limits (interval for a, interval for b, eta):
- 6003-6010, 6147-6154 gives 5.64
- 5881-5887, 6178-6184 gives 5.53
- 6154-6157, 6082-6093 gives 5.60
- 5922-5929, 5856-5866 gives 5.63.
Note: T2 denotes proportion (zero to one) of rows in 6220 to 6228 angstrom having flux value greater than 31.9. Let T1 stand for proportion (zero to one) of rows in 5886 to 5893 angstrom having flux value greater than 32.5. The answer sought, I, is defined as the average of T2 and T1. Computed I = 0.00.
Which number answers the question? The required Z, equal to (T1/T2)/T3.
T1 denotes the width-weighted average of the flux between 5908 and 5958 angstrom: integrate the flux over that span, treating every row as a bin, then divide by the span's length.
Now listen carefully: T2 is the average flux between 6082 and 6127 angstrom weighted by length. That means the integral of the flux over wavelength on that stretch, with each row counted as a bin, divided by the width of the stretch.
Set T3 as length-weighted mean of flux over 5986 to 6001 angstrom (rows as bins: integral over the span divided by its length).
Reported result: 0.031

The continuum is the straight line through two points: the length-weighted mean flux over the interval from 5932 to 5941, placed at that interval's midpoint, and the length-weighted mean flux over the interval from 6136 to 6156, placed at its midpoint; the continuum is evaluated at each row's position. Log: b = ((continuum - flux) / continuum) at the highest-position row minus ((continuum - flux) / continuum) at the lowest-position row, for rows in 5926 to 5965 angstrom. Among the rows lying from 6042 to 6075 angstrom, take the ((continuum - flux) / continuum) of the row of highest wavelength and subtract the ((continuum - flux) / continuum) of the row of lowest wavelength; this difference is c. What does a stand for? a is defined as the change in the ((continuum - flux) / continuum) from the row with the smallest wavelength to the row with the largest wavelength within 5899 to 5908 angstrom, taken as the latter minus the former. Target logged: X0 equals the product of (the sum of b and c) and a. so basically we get -0.0012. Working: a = -0.07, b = -0.038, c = 0.055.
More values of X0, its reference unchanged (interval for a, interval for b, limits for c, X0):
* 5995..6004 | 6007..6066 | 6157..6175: 0.0011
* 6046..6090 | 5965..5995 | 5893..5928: -0.0136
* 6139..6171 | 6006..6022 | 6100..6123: -0.0002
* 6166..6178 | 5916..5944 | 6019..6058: 0.0029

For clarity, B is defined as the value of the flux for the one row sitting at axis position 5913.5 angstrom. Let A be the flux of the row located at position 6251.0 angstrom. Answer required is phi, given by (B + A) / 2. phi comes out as 30.6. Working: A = 29.02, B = 32.27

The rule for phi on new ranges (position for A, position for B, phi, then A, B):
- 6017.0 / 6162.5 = 31.3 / 32.62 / 29.93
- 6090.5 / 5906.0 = 32.1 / 32.51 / 31.61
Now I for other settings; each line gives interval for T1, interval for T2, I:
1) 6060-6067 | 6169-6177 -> 0.30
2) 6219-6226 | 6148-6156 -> 0.20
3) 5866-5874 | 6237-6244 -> 0.30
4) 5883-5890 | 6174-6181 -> 0.00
